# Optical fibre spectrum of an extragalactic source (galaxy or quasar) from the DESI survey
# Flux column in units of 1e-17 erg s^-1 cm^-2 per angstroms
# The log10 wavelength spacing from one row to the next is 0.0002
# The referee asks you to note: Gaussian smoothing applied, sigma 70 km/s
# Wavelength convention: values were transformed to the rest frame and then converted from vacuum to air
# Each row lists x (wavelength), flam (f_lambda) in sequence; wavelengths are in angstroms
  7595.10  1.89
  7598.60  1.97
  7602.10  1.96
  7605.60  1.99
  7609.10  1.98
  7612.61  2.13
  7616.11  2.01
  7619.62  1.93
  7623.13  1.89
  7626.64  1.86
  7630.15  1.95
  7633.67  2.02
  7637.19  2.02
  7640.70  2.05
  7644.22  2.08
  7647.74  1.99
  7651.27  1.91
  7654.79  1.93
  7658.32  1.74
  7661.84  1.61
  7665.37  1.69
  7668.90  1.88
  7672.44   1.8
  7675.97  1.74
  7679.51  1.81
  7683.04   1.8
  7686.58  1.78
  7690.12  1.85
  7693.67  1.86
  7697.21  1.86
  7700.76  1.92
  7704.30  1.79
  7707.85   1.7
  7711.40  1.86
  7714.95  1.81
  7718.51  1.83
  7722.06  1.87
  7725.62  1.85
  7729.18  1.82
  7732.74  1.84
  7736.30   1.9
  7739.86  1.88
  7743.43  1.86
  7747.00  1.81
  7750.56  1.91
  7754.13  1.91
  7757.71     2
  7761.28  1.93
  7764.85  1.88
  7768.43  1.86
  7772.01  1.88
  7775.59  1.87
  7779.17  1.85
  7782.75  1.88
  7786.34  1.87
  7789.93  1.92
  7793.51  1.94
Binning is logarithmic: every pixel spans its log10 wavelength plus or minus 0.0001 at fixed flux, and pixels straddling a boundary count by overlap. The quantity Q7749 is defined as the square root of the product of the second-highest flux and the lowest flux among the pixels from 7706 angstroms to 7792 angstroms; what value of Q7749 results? 1.81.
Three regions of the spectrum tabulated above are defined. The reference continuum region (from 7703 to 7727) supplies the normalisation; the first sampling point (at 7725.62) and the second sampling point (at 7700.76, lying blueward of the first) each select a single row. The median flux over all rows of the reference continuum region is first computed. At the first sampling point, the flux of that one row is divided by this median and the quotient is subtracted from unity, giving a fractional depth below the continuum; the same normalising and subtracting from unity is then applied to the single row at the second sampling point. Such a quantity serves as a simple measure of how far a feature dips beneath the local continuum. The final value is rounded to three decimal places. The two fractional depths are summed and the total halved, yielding -0.030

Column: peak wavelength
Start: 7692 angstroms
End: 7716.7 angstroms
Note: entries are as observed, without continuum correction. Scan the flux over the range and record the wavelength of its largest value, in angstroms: 7700.76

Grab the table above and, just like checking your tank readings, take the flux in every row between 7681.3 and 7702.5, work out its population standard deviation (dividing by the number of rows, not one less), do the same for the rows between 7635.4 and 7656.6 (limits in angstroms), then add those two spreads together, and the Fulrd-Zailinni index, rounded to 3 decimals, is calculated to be 0.106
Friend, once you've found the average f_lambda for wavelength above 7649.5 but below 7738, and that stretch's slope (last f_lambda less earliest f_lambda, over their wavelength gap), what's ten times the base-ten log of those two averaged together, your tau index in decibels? -0.415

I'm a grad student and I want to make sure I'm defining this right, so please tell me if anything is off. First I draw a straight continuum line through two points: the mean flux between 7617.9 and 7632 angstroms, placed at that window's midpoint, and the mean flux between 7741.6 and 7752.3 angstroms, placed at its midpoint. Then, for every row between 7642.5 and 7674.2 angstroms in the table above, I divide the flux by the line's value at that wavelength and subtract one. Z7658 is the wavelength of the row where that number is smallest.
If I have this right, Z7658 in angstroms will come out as 7661.84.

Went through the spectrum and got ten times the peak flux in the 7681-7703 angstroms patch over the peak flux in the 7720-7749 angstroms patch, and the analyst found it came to 10.1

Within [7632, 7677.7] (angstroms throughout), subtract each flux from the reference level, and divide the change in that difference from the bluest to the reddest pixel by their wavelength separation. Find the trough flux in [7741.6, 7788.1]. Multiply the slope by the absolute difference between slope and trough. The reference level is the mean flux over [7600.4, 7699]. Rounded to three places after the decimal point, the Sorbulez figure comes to 0.012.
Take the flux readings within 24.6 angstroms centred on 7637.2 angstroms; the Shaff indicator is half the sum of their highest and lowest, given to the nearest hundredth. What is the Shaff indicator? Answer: 1.97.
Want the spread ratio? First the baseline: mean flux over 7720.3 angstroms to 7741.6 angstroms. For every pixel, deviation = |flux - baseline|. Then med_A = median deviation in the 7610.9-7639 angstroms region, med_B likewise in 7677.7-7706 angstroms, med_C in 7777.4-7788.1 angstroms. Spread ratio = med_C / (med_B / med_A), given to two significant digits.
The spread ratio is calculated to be 0.022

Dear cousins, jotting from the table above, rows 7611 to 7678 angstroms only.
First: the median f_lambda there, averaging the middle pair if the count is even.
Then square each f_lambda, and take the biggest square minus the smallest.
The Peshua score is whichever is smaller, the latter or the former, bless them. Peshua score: 1.9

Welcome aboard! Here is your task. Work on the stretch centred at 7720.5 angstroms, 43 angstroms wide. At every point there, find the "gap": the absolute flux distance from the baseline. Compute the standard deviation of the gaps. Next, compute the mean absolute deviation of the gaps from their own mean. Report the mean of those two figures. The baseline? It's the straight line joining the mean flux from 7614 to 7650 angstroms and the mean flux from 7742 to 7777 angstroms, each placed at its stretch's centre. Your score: 0.05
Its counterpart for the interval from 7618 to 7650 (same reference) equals 0.03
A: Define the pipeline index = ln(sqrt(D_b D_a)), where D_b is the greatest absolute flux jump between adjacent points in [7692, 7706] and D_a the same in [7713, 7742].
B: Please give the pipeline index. -2.4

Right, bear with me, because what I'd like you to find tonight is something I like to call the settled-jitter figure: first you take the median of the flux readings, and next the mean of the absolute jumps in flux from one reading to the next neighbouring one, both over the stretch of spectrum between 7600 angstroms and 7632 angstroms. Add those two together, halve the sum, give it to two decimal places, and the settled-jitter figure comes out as 1.01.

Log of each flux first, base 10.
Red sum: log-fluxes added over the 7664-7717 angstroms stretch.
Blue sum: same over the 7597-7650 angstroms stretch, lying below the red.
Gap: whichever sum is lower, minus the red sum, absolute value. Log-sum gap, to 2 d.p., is 0.00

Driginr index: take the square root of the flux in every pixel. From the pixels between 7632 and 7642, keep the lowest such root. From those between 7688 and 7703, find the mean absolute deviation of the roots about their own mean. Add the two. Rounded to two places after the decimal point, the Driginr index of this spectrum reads 1.43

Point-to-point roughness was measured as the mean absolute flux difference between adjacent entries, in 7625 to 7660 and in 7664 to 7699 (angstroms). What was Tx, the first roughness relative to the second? 1.2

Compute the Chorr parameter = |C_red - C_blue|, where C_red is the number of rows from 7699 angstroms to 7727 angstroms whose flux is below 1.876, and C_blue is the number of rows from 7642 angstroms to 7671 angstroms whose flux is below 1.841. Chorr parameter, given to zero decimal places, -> 4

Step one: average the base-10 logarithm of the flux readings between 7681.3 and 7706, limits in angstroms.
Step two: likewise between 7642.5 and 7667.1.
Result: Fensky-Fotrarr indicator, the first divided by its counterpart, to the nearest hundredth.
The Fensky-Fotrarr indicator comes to 0.99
